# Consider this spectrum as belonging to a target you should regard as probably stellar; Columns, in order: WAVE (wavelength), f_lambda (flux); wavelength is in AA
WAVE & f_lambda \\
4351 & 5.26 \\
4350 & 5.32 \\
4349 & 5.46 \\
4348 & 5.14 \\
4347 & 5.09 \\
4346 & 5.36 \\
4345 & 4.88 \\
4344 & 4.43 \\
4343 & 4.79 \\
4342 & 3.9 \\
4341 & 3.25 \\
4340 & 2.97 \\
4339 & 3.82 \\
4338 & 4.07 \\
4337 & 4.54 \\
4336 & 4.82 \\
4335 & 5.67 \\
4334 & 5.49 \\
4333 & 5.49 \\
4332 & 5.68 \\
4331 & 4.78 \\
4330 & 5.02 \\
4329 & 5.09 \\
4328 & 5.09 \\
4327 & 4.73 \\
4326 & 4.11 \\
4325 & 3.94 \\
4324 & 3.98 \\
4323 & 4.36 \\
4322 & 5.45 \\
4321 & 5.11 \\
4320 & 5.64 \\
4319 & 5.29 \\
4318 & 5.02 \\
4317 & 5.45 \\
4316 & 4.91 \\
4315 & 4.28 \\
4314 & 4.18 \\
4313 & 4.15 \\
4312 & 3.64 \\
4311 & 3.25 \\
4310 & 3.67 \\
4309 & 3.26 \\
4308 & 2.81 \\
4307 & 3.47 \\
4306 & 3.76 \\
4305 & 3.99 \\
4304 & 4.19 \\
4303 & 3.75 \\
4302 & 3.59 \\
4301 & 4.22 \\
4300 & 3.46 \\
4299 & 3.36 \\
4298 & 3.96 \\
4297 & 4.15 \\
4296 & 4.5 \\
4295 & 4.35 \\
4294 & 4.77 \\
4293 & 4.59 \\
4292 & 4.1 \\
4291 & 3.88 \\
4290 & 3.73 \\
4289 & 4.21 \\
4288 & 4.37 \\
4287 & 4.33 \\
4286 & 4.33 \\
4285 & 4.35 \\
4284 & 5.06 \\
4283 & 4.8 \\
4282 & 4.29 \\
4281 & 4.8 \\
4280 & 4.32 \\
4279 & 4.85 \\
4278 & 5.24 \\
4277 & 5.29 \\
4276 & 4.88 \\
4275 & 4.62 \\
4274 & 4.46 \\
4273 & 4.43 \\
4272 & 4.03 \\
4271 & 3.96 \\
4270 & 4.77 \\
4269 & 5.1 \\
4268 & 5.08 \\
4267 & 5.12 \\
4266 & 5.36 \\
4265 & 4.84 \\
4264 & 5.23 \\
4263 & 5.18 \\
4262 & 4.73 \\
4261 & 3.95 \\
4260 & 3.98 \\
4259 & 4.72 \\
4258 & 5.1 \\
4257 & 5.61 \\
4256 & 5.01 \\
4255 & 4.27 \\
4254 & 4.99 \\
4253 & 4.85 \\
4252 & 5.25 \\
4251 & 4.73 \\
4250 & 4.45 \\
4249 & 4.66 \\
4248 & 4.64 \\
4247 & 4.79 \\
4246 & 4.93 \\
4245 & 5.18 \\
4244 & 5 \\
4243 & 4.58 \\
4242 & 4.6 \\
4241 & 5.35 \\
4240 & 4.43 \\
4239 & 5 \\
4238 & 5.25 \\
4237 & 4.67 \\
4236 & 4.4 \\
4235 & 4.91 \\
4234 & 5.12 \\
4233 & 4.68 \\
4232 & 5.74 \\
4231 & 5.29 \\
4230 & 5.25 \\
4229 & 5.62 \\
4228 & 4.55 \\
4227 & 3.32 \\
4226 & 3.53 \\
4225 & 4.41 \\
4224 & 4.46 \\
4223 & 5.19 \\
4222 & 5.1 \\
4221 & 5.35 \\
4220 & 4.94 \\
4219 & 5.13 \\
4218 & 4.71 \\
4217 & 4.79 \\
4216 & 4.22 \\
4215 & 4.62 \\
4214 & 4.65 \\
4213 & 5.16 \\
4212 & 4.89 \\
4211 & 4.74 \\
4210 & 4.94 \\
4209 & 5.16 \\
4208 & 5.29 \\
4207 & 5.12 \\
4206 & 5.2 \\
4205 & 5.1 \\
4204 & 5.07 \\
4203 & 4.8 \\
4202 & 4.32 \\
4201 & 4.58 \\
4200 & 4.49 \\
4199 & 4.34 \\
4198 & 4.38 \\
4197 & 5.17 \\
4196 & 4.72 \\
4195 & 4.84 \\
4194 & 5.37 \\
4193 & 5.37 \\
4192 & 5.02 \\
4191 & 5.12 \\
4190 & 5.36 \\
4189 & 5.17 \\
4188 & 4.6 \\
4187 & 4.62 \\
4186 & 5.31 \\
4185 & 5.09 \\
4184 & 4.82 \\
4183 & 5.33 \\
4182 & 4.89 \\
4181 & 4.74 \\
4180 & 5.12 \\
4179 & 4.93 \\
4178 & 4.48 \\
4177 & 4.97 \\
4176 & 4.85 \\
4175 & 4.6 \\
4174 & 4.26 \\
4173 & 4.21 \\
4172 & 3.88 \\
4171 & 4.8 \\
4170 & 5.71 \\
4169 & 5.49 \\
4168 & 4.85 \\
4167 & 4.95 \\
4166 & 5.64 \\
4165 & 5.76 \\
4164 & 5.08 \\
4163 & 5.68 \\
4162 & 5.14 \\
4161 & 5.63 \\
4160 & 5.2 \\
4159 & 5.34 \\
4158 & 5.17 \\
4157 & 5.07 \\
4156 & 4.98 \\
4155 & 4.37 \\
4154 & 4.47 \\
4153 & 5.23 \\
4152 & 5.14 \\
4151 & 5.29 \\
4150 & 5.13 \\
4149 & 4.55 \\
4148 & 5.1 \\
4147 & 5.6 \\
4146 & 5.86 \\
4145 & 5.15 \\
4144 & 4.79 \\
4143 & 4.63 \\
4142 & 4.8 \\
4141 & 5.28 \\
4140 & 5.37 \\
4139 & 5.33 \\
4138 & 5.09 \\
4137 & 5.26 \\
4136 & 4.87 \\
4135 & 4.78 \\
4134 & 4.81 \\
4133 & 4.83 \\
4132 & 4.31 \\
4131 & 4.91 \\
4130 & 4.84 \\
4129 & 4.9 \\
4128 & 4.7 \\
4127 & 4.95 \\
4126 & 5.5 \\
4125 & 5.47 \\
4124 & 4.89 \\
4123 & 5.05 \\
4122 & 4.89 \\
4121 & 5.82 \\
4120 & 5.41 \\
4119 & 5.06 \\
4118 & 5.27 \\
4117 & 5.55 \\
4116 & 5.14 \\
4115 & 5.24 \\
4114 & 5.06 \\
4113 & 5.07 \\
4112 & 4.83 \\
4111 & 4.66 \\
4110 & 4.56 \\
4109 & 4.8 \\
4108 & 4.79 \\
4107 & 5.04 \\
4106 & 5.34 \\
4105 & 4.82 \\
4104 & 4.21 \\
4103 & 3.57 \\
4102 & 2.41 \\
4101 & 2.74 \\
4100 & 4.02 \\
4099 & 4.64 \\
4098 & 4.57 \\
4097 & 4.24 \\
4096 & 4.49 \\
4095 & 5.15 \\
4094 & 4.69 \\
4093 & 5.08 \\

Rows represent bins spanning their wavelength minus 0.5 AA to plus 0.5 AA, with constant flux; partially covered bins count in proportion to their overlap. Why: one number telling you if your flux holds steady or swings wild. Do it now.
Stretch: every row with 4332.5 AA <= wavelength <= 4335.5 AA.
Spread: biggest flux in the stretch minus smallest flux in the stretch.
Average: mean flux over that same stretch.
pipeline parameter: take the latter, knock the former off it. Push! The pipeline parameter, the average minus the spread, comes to 5.37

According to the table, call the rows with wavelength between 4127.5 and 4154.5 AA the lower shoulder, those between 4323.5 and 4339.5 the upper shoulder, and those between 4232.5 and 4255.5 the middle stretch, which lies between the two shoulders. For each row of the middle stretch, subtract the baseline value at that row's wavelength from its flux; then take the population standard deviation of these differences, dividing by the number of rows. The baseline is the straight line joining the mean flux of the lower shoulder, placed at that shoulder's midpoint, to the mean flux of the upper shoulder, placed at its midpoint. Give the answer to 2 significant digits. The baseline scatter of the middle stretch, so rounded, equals 0.29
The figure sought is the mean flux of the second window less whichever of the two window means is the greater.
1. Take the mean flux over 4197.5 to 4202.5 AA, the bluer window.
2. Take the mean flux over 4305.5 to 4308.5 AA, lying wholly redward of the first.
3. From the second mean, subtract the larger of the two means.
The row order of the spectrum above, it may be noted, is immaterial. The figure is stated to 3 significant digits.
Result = -1.08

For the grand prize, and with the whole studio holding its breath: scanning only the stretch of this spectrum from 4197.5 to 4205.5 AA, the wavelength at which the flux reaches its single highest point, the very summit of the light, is 4205 AA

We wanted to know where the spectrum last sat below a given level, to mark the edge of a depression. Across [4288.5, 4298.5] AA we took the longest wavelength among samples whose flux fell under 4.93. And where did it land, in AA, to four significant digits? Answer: 4298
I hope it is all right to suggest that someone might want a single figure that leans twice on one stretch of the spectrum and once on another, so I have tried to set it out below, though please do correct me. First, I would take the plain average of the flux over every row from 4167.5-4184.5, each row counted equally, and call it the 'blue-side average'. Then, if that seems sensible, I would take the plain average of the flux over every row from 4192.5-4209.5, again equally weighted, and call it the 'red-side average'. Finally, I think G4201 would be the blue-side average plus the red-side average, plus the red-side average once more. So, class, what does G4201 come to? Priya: 14.6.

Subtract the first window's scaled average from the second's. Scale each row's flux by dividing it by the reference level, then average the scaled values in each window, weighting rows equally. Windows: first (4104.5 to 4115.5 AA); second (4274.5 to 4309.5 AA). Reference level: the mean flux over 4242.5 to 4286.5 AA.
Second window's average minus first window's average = -0.15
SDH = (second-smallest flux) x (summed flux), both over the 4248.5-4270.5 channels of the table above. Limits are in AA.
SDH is 426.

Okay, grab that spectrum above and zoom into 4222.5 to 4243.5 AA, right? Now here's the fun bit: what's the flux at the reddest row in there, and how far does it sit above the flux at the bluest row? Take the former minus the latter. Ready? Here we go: -0.6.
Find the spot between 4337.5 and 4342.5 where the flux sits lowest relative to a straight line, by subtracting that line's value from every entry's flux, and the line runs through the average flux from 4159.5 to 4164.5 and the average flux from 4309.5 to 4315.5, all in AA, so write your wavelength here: 4340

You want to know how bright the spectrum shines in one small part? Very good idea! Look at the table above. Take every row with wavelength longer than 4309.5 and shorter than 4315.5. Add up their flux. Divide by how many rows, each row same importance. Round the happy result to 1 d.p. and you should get 3.9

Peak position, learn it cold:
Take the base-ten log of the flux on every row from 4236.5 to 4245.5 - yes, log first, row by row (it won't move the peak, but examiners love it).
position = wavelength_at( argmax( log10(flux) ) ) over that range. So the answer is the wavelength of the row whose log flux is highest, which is 4241 AA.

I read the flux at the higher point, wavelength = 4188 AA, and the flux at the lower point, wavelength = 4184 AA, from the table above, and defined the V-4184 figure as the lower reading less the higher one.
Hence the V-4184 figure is 0.22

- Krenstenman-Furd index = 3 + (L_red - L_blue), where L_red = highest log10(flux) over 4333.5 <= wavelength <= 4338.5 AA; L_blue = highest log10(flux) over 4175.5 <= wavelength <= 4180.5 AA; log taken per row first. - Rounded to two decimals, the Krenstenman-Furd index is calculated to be 3.04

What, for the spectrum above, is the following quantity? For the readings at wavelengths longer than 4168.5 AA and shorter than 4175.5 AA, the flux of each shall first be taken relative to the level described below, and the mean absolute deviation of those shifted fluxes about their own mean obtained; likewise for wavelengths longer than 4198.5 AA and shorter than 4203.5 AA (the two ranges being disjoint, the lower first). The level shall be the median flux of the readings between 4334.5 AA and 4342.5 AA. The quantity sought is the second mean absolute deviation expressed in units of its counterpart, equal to 0.3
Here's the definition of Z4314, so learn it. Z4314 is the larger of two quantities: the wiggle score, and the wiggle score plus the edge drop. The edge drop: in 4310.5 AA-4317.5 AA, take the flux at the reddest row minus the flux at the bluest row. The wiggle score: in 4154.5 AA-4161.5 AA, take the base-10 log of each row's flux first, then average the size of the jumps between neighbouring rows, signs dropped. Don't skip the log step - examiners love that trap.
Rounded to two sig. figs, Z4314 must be 2.2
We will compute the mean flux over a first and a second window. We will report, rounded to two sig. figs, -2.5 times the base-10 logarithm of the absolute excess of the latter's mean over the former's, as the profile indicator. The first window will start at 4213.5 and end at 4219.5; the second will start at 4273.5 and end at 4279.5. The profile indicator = 1.7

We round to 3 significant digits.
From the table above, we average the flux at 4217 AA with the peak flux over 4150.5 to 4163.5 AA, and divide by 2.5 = 2.09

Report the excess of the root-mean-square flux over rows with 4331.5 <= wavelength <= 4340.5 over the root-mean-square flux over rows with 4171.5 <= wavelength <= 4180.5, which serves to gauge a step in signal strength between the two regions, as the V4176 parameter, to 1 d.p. 0.2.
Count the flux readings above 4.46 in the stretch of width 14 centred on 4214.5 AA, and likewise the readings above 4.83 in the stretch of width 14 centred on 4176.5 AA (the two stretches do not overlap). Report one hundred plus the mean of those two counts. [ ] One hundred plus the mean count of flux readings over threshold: 110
